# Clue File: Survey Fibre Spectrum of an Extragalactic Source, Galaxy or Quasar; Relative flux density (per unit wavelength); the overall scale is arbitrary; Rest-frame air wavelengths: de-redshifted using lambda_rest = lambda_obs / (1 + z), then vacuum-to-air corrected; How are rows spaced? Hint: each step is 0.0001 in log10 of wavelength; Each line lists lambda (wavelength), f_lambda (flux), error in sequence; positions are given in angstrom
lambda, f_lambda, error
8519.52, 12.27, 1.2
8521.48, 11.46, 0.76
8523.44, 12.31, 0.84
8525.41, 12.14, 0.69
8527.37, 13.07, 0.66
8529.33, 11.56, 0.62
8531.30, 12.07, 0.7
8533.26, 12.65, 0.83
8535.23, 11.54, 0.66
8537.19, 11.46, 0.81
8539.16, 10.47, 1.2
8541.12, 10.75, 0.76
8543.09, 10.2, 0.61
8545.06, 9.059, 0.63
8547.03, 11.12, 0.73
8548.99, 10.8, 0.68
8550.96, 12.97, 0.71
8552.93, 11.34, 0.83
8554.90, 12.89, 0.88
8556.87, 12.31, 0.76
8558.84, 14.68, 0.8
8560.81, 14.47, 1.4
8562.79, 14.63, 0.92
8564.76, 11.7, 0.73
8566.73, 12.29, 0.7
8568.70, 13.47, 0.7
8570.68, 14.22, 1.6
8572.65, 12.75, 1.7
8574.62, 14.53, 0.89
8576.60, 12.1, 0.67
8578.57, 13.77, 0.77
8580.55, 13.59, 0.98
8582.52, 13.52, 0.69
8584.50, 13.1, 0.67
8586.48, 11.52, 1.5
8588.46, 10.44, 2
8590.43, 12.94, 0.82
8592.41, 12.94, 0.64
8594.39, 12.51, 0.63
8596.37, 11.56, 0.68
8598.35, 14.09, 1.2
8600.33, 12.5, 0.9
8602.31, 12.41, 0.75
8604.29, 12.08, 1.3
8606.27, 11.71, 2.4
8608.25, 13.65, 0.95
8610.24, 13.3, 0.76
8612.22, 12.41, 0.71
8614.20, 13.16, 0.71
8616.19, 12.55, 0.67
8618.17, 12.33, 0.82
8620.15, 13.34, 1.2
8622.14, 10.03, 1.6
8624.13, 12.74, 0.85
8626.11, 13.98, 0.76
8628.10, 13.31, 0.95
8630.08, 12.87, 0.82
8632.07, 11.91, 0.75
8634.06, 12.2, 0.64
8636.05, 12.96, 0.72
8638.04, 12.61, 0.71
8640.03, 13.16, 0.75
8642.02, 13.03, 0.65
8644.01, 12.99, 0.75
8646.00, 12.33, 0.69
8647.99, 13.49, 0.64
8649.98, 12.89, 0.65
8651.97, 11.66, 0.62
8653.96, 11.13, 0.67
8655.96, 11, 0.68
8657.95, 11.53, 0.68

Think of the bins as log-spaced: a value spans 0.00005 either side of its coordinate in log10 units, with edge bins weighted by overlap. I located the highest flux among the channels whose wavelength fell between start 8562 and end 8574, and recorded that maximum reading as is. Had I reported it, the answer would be 14.63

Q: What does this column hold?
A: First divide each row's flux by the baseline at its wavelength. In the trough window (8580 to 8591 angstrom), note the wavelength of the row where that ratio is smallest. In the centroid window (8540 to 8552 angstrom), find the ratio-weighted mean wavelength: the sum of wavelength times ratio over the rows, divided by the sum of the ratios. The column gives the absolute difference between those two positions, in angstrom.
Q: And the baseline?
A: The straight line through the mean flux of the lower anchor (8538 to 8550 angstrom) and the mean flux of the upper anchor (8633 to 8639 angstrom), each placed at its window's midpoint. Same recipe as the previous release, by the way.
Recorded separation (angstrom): 42.2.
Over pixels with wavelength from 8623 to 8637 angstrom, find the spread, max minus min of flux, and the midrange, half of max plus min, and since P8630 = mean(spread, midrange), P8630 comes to 7.51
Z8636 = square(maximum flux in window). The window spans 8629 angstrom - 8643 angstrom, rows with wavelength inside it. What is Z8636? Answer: 173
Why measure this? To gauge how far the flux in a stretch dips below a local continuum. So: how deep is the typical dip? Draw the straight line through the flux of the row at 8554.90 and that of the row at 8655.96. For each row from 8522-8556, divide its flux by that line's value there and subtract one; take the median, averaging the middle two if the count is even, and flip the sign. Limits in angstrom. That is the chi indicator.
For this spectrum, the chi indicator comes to 0.13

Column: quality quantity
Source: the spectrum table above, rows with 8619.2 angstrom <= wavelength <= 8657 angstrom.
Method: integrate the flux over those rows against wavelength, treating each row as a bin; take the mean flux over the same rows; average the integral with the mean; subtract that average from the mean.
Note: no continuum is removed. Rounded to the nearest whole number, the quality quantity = -230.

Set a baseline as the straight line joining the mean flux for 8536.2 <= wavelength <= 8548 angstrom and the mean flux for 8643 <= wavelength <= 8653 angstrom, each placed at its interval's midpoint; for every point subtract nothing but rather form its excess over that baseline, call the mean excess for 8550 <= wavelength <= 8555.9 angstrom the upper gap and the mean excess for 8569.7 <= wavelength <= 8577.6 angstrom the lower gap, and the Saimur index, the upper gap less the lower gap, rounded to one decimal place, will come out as -0.6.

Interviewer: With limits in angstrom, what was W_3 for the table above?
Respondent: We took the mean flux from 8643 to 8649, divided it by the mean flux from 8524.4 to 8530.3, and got 1.06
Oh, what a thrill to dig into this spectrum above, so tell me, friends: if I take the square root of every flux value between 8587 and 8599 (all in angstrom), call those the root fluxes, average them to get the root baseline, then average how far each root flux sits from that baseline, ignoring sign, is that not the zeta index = 0.14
